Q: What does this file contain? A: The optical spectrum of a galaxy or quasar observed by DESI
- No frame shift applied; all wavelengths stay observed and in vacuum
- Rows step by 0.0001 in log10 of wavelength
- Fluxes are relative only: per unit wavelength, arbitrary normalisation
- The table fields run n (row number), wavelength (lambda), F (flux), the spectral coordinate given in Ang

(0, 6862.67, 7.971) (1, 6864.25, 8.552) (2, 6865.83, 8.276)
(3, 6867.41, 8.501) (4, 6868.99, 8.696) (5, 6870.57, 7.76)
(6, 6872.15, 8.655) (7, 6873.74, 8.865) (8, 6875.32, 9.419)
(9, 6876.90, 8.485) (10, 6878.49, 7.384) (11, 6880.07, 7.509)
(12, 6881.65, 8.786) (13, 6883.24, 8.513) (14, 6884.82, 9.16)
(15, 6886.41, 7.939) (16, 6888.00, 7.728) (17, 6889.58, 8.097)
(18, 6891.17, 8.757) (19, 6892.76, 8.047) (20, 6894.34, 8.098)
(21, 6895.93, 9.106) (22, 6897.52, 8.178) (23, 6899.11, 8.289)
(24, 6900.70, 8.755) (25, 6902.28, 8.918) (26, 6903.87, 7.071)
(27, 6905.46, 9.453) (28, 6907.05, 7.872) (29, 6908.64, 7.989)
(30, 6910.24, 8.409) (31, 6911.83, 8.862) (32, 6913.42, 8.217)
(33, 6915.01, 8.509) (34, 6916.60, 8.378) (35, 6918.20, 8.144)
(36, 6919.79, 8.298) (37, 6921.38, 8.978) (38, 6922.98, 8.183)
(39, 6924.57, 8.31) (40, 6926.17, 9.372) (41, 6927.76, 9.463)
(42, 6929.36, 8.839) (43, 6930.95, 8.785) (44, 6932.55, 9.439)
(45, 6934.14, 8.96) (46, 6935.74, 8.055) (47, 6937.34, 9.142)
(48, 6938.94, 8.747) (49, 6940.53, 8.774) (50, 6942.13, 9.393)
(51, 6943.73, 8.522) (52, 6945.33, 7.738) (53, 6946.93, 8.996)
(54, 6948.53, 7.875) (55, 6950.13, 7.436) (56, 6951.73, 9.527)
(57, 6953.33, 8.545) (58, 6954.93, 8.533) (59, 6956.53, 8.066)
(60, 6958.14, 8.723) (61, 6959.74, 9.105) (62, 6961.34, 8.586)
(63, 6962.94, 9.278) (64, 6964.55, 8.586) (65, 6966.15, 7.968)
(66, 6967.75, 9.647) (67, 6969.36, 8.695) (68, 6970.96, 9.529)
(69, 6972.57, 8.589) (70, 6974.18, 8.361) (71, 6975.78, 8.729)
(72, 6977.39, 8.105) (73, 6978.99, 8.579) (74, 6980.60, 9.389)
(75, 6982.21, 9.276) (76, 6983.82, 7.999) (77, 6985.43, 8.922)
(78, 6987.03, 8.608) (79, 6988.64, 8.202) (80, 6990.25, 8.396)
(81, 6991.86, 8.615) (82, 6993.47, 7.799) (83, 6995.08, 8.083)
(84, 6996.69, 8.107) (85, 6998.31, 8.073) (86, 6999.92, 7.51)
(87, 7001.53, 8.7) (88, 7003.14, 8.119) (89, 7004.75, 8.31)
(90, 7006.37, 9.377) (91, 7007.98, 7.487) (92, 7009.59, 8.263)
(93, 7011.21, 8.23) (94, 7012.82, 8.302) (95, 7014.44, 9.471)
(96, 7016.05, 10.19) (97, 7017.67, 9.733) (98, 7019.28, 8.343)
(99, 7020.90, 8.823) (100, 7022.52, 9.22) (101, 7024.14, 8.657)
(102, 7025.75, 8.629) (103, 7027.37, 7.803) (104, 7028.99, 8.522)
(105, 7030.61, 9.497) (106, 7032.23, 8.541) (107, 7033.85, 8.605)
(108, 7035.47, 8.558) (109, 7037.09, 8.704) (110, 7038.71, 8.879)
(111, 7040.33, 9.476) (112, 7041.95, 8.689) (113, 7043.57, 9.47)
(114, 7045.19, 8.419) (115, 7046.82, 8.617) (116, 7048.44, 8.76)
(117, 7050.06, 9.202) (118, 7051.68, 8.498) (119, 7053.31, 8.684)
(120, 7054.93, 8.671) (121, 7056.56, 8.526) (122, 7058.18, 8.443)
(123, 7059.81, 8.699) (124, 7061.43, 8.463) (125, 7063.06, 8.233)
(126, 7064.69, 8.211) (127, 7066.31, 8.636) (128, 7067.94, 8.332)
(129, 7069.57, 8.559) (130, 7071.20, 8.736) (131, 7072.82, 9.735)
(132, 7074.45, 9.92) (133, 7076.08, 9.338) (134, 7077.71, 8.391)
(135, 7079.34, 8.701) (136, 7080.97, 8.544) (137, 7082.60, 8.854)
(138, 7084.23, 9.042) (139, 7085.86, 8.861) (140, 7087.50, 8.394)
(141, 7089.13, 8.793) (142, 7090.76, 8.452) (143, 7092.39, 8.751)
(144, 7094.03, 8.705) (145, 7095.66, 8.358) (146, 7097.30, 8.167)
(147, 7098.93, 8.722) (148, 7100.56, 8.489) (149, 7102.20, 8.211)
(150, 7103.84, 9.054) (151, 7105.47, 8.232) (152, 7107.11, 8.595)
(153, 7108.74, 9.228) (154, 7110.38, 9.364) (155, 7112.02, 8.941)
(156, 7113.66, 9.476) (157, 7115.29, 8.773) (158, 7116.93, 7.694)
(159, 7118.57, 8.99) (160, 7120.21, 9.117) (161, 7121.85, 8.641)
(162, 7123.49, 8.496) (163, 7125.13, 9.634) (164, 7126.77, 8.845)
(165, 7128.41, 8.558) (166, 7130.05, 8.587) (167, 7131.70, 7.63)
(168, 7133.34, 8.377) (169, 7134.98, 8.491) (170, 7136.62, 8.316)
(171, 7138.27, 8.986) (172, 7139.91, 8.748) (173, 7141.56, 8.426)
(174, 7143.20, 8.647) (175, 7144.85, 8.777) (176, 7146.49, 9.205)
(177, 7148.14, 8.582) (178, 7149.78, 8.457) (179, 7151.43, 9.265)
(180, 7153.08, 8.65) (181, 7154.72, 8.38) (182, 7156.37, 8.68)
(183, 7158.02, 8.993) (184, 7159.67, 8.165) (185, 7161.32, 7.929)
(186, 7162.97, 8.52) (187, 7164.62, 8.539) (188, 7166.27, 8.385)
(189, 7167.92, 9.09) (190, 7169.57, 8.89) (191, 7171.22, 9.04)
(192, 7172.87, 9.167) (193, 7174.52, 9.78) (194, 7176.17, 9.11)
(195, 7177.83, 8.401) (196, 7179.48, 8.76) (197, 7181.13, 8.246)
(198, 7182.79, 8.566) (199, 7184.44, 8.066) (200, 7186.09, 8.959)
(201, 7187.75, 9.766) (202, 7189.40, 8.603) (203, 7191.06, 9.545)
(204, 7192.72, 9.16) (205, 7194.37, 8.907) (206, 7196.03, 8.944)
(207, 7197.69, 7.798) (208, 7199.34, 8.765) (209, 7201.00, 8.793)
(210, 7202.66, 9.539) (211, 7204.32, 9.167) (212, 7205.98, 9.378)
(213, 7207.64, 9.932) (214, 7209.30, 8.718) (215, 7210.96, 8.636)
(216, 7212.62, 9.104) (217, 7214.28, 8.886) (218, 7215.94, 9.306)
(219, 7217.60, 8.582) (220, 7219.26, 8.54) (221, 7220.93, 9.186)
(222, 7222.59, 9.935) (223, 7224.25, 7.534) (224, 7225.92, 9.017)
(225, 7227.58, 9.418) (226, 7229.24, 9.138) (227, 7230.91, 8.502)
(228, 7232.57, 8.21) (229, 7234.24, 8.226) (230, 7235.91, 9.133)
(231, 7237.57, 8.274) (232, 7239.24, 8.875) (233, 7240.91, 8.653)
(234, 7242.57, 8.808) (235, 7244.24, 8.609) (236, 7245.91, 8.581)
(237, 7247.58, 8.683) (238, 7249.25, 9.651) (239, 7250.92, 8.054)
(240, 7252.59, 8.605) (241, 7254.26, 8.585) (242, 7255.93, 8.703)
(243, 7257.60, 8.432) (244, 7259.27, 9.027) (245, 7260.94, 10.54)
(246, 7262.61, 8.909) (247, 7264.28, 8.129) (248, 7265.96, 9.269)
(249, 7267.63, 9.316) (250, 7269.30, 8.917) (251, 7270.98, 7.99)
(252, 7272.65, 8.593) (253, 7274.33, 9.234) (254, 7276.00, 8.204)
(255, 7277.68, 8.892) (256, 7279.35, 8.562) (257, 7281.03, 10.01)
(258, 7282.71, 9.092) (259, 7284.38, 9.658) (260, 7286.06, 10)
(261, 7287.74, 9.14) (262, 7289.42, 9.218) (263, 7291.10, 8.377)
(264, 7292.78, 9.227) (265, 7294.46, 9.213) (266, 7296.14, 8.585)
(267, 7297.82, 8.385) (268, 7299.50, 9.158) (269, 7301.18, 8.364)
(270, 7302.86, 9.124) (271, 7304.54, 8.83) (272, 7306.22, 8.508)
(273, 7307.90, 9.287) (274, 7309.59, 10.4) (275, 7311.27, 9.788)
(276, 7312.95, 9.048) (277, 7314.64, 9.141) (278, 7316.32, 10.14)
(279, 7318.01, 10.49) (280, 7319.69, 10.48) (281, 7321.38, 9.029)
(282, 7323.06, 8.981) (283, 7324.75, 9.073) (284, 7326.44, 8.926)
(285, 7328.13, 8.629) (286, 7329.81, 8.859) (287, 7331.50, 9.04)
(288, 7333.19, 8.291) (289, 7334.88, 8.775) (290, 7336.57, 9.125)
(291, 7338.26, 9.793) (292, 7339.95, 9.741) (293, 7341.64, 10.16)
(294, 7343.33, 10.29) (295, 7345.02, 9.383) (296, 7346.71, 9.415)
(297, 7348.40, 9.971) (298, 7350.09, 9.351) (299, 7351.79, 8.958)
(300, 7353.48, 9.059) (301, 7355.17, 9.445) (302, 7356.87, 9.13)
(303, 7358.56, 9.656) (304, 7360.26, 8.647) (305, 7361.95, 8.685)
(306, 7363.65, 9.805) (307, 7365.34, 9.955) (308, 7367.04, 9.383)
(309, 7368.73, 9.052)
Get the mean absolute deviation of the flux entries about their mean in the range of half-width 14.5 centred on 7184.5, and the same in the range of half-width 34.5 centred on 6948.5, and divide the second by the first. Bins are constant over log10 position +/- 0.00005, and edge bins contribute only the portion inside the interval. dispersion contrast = 1.01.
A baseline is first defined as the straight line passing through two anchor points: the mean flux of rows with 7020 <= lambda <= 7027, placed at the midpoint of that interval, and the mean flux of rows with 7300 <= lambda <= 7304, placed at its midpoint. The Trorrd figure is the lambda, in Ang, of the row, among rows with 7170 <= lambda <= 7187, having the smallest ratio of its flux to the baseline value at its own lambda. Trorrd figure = 7184.44 Ang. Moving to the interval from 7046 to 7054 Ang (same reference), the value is 7051.68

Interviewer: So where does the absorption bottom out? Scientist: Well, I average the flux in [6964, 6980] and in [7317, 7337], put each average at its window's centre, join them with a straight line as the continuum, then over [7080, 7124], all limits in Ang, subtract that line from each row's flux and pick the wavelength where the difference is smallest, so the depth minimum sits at 7116.93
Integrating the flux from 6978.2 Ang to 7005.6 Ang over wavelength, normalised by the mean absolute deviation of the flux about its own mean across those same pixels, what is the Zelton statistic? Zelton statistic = 585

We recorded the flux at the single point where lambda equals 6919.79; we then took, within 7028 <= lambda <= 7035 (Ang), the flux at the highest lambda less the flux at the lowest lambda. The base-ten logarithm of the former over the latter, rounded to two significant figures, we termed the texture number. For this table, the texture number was 2.0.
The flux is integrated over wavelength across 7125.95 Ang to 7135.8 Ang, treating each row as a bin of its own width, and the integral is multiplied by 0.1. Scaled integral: 8.29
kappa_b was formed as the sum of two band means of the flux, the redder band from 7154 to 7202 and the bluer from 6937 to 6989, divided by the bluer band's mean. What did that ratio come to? 2.01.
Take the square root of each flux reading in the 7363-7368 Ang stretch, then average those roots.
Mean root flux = 3.12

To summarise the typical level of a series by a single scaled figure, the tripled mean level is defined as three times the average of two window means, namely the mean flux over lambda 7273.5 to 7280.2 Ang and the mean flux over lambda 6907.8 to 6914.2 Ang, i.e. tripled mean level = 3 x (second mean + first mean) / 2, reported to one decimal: 25.6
